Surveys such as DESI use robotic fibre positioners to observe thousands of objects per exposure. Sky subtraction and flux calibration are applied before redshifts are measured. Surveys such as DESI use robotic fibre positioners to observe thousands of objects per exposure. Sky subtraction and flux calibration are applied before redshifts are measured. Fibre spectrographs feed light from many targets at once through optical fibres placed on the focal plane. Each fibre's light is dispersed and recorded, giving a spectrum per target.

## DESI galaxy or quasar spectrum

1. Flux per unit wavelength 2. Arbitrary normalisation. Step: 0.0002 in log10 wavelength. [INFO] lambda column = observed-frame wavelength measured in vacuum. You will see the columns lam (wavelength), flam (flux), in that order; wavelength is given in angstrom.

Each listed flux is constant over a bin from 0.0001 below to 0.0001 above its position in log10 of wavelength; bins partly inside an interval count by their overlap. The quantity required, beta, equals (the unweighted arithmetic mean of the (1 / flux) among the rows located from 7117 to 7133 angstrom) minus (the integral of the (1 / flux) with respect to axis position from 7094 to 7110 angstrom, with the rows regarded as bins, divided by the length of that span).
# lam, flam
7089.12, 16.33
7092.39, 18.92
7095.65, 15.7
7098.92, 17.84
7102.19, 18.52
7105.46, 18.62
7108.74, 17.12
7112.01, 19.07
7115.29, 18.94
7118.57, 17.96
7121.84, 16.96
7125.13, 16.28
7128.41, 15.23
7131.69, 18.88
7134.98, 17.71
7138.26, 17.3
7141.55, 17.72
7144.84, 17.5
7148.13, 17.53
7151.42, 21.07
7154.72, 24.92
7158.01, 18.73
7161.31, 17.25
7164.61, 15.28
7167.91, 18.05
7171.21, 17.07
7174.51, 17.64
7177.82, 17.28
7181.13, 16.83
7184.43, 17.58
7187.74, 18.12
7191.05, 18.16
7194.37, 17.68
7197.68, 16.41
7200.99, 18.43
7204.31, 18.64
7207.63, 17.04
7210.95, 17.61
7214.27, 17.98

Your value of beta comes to 0.0018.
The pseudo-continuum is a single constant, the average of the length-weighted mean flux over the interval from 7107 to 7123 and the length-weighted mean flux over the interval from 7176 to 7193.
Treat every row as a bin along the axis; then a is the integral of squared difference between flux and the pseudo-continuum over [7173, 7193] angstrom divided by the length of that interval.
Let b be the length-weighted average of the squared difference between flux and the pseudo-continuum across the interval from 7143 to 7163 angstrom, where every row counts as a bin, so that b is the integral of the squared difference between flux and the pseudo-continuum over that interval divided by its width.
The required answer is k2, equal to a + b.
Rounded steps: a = 0.3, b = 10.3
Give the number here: 10.5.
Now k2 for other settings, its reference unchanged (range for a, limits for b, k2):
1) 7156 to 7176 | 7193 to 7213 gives 2.9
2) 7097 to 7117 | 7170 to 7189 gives 1.1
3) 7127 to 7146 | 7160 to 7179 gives 2.7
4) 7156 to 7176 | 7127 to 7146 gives 3.6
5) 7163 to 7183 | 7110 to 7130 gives 3.4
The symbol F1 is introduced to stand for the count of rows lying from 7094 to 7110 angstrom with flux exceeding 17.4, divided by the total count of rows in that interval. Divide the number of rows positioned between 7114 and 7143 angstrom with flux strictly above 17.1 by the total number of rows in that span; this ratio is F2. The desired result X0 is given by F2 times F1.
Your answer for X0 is 0.40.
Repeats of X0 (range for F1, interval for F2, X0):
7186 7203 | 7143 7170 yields 0.70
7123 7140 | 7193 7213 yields 0.27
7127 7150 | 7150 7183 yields 0.50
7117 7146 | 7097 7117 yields 0.56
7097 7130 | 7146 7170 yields 0.51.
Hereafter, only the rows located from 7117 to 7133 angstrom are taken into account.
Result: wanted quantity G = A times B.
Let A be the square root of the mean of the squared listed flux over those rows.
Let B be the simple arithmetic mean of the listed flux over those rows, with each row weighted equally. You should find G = 292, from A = 17.1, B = 17.1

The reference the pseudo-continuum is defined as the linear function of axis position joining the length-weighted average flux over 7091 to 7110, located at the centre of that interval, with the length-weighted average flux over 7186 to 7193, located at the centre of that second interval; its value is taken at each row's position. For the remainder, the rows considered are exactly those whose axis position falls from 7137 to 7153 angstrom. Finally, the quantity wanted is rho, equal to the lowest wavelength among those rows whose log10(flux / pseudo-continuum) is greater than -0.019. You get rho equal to 7138.26 angstrom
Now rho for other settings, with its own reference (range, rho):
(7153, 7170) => 7154.72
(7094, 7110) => 7098.92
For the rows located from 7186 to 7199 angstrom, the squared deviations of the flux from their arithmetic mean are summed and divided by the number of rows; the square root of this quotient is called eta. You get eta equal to 0.71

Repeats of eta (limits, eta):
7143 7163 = 2.75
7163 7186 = 0.83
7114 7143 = 1.12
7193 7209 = 0.84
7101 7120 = 0.66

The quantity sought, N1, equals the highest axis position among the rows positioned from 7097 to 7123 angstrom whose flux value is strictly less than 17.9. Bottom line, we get 7121.84 angstrom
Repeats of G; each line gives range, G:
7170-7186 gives 299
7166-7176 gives 309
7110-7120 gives 348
